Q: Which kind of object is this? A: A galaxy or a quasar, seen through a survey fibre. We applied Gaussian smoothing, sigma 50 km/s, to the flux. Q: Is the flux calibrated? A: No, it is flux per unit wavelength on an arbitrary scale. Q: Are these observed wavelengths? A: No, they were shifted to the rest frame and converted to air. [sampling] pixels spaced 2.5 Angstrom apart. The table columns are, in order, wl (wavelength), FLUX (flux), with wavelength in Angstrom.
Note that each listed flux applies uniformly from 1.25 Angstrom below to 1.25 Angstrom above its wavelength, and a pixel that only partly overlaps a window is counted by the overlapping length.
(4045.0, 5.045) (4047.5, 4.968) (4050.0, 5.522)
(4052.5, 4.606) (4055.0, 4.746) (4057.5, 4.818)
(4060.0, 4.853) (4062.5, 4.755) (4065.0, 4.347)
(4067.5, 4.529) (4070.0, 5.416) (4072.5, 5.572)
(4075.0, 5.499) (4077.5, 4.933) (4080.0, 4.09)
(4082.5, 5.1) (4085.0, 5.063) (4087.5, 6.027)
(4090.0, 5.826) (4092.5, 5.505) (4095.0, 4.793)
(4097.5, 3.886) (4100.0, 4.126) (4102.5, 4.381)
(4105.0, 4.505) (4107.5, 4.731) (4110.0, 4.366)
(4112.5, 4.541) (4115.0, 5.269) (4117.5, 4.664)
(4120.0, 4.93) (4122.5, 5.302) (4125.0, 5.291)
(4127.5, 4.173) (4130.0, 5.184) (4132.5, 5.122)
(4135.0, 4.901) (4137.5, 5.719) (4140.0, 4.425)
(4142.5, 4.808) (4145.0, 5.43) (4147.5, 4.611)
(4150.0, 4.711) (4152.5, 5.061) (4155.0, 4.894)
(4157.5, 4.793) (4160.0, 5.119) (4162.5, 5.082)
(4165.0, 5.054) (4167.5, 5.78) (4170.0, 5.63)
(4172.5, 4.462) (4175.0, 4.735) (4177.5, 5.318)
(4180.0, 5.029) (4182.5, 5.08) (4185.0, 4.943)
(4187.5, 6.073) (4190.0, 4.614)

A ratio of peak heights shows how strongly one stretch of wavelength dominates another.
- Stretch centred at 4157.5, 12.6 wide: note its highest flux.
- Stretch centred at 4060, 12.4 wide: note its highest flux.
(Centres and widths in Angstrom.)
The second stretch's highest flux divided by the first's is 0.95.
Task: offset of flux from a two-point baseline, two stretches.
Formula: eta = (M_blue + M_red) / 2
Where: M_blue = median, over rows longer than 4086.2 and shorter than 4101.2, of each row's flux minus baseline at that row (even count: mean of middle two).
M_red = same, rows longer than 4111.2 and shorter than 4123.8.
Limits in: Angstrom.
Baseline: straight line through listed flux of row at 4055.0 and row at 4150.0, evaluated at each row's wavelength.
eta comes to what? 0.313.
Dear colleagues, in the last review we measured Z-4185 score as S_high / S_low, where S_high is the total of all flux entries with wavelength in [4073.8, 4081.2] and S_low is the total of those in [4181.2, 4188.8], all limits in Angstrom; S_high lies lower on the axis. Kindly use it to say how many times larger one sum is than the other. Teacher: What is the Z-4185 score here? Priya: 0.90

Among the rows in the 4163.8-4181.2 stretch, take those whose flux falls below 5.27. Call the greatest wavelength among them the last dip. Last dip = 4180.0 Angstrom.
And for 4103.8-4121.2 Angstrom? 4120.0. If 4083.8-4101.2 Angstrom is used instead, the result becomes 4100.0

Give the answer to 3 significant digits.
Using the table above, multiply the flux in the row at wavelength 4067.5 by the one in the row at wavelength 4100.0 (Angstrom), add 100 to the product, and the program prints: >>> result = 119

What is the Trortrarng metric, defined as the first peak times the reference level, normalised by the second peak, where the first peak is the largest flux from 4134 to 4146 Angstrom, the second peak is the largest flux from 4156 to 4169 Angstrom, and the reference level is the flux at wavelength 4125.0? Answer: 5.2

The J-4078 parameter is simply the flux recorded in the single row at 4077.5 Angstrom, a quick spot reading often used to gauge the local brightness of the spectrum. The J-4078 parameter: 4.933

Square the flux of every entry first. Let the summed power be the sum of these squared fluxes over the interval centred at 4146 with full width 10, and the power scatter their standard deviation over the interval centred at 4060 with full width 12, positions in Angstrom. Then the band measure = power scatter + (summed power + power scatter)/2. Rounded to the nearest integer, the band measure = 51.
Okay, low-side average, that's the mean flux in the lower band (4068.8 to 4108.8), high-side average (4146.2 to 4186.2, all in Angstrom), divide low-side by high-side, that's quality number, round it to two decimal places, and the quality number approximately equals 0.99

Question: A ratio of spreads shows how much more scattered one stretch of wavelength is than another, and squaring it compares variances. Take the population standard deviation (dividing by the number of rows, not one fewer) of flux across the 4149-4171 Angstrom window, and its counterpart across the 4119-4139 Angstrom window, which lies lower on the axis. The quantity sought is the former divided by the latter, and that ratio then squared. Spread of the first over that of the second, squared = 0.66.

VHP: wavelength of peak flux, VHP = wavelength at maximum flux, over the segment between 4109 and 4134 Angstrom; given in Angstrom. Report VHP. 4122.5 Angstrom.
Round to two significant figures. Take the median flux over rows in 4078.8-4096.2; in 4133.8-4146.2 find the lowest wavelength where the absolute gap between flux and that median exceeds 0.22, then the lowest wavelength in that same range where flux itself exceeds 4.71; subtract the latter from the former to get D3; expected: 2.5 Angstrom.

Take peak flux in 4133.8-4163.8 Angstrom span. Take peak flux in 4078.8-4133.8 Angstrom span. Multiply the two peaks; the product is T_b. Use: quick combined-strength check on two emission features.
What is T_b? 34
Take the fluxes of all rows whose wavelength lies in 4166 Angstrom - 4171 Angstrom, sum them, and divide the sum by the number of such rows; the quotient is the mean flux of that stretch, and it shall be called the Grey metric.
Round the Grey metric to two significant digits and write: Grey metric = 5.7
